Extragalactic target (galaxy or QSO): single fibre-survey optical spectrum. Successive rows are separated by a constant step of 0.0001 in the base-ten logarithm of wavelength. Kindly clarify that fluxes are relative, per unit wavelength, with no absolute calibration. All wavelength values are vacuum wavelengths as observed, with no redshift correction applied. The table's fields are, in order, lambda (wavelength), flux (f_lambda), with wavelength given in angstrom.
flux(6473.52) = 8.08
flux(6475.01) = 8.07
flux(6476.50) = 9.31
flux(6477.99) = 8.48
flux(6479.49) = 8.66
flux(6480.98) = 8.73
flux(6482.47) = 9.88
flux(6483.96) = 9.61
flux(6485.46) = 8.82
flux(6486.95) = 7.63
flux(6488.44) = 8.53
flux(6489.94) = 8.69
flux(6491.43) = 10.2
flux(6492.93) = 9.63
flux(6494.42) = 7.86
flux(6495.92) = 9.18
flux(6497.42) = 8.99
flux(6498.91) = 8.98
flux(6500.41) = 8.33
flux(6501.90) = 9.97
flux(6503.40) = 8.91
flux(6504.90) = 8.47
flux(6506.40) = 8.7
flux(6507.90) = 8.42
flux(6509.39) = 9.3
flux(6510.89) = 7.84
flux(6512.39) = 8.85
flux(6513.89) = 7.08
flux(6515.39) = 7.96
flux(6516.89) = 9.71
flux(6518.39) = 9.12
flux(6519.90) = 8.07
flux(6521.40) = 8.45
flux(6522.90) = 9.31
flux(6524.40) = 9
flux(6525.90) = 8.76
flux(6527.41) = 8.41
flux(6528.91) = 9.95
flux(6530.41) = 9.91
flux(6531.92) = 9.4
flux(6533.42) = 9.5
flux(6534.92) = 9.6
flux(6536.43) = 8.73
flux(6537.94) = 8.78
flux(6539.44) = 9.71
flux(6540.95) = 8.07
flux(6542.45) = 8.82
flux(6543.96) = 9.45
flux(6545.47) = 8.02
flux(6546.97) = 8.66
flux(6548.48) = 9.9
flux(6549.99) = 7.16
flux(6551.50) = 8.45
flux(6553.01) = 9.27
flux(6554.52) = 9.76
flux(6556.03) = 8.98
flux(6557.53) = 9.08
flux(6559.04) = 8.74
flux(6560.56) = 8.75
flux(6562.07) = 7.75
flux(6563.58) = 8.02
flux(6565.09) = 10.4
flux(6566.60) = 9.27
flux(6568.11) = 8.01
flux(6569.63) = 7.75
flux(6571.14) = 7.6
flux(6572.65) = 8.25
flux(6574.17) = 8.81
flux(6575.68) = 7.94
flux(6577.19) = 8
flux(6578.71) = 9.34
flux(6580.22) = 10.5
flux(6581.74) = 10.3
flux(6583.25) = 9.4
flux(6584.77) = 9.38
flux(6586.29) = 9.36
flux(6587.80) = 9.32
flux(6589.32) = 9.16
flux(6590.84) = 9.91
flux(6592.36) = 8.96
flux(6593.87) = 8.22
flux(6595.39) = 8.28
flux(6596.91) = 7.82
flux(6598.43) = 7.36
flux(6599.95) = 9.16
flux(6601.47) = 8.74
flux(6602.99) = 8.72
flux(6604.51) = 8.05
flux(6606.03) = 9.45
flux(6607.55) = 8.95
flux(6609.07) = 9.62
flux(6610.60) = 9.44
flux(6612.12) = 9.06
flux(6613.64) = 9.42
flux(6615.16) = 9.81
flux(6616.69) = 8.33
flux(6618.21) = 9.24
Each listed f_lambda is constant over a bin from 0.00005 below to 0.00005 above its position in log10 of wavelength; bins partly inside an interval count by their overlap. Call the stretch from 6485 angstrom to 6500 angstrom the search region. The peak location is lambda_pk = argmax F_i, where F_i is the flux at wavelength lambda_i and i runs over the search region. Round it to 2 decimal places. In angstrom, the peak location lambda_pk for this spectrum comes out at 6491.43 angstrom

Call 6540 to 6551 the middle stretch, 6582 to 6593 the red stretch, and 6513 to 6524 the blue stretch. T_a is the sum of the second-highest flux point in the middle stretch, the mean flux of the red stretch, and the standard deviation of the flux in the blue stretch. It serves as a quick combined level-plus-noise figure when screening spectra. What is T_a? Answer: 19.7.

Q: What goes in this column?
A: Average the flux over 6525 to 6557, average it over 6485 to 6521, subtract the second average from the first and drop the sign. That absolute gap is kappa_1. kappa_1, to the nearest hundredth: 0.30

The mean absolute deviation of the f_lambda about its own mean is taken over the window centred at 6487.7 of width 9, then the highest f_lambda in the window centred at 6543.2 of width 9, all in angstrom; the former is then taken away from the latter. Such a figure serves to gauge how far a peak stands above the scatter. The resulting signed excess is 9.05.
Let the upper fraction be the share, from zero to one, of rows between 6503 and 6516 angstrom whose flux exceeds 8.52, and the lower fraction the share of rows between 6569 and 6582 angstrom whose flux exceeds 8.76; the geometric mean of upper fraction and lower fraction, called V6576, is 0.4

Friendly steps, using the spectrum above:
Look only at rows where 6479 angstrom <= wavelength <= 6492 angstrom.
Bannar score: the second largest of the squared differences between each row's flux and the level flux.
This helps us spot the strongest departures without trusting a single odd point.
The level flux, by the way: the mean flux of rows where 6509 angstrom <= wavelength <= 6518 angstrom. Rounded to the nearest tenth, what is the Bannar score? 2.0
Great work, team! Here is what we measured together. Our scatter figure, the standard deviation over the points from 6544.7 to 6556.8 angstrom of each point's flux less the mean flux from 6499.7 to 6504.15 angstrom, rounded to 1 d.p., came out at 0.9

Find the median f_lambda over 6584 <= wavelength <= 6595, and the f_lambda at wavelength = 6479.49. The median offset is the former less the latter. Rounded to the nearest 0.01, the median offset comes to 0.66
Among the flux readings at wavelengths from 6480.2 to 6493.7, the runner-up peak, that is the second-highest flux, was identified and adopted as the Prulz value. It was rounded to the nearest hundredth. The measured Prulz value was 9.88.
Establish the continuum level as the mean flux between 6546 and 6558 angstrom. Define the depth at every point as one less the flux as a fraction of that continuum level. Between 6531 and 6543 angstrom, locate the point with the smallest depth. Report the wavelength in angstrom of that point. 6539.44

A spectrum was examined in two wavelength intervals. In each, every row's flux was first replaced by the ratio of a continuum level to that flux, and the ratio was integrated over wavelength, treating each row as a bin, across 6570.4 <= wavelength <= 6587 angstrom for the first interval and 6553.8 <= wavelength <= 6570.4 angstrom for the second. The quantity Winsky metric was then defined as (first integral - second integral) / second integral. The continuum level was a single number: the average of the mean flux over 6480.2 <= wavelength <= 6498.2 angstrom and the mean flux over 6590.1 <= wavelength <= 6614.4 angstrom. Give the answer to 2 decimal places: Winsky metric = -0.02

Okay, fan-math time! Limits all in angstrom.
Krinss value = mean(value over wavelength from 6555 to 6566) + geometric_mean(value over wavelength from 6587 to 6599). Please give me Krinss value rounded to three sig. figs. 17.4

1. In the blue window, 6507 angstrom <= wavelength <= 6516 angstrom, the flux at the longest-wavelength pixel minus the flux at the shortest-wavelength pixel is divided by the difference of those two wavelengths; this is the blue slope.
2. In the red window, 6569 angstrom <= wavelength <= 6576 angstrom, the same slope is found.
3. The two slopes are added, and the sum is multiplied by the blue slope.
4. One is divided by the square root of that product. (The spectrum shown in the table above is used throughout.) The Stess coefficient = 23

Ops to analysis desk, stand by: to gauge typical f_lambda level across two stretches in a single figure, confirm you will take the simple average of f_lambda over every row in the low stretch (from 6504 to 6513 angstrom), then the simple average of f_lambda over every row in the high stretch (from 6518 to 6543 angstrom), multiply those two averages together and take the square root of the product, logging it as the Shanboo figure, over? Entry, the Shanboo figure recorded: 8.81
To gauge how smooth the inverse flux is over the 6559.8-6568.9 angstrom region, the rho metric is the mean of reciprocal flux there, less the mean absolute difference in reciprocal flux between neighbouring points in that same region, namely 0.101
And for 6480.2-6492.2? 0.101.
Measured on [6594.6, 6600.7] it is 0.109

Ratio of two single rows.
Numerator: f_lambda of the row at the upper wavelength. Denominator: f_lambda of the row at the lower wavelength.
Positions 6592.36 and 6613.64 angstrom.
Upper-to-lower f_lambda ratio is 1.05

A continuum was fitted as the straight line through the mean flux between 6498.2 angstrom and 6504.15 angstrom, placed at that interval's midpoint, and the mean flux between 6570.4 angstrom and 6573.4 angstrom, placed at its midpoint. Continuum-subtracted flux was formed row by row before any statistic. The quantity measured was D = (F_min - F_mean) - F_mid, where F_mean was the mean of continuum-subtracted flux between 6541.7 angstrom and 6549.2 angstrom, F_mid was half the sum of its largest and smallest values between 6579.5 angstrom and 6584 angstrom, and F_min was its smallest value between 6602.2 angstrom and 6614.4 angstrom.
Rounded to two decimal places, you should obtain -2.16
